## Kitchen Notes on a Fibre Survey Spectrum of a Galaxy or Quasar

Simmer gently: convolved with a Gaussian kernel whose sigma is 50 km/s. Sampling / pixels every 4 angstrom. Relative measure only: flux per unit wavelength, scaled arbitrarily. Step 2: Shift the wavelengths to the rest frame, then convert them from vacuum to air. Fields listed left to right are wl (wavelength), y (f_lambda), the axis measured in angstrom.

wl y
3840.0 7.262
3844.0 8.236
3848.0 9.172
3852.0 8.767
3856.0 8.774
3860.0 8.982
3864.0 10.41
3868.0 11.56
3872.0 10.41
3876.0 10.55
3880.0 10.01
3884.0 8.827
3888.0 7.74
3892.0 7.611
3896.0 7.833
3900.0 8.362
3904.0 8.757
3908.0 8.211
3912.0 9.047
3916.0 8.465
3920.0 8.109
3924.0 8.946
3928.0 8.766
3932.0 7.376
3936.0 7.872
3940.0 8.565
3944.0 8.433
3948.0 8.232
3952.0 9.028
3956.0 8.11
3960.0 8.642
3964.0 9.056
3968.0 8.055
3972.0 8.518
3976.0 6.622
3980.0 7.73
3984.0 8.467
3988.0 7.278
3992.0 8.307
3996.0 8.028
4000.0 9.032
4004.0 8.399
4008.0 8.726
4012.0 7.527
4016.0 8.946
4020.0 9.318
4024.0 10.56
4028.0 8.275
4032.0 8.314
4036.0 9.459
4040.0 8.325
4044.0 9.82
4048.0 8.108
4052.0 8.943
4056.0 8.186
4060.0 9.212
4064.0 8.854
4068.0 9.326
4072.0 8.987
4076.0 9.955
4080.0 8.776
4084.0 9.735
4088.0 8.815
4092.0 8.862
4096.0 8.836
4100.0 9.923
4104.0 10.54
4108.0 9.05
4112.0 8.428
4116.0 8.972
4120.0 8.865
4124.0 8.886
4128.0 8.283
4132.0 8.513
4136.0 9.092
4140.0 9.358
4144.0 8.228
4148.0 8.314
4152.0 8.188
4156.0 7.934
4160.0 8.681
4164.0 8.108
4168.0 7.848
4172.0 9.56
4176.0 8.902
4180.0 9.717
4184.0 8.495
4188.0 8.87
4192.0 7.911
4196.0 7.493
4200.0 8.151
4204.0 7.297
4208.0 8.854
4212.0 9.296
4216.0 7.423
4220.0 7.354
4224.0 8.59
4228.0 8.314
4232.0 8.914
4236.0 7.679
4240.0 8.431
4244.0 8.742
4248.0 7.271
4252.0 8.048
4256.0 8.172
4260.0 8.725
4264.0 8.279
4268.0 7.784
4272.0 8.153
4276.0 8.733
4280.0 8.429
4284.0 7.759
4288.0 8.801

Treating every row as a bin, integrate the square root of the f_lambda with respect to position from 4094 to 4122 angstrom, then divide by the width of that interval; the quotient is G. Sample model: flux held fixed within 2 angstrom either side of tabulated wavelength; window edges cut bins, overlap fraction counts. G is 3.04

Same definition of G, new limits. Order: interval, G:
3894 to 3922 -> 2.90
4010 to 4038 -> 2.98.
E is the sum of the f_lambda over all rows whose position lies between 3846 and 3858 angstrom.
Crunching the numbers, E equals 26.7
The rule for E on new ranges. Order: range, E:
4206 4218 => 25.6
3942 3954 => 25.7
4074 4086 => 28.5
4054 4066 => 26.3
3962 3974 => 25.6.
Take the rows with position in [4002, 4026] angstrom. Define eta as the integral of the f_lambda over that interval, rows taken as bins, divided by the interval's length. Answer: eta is 8.9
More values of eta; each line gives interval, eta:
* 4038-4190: 8.9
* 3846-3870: 9.6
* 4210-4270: 8.2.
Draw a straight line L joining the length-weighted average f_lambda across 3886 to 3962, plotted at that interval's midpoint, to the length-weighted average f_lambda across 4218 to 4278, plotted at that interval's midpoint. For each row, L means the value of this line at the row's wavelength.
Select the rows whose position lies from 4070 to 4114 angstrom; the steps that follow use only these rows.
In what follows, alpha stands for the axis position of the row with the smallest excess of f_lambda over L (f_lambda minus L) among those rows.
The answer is 4112.0 angstrom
